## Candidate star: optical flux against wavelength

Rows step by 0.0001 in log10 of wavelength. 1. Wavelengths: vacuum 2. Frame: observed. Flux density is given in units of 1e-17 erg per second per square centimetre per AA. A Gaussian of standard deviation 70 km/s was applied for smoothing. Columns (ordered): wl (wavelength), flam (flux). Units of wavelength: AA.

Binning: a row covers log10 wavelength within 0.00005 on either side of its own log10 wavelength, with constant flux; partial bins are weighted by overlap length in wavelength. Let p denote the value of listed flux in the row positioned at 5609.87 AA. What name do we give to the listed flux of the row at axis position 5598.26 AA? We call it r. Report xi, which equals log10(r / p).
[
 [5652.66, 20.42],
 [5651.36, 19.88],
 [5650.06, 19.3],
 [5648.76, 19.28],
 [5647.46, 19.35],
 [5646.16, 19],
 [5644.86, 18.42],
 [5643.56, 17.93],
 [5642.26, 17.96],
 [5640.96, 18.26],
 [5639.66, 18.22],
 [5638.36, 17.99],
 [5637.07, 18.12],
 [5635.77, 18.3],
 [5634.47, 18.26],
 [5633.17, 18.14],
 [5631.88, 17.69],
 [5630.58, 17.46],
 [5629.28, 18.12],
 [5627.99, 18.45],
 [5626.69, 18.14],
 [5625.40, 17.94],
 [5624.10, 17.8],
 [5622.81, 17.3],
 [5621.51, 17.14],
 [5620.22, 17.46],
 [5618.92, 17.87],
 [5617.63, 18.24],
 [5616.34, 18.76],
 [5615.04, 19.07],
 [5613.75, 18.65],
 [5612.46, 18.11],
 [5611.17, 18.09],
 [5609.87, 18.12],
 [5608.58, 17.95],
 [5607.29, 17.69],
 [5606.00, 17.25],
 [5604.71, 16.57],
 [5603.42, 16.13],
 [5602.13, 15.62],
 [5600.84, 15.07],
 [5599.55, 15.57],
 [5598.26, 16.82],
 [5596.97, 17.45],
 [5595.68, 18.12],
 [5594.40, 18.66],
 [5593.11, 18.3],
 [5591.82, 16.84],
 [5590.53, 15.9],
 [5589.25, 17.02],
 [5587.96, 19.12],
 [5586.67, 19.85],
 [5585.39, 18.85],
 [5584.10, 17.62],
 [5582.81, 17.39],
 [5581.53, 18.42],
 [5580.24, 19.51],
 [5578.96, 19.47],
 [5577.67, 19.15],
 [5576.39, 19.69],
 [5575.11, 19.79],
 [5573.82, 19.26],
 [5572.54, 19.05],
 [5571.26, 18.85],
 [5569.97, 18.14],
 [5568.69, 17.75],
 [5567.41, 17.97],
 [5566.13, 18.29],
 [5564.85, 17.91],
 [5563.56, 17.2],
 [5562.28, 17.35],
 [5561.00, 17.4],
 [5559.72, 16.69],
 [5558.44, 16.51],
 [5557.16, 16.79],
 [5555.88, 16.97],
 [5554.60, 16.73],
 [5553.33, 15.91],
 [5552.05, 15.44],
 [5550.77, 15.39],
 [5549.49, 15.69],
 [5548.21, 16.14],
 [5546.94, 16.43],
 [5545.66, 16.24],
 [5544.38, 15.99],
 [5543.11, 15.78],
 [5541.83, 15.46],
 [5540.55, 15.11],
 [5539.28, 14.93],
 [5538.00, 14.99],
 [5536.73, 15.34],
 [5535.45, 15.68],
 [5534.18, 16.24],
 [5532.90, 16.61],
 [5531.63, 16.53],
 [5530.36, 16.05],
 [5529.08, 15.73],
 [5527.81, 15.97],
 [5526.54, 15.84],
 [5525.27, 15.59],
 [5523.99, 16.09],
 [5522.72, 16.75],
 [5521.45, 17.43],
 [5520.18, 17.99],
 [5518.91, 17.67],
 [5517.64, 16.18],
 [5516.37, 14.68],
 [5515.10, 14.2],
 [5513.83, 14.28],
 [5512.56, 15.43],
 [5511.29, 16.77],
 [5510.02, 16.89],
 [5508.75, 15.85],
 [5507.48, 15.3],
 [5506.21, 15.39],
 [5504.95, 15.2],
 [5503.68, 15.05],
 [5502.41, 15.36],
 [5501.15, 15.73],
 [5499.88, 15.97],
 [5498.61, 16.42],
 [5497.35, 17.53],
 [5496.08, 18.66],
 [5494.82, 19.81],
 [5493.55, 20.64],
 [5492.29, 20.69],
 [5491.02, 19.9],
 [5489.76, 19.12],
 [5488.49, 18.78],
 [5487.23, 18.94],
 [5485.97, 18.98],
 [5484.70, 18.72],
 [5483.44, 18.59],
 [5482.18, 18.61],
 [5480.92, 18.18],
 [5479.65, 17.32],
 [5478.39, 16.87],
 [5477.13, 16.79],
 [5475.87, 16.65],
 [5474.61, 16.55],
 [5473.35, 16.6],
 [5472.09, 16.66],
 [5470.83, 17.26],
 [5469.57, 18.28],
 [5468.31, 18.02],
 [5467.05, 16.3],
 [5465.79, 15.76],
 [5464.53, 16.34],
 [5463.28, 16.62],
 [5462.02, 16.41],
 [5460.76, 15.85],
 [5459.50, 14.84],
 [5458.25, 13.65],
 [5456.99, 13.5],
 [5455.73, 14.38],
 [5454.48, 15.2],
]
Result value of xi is -0.03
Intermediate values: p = 18.12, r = 16.82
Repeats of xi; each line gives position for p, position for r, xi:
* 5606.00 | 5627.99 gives 0.03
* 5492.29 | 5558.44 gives -0.10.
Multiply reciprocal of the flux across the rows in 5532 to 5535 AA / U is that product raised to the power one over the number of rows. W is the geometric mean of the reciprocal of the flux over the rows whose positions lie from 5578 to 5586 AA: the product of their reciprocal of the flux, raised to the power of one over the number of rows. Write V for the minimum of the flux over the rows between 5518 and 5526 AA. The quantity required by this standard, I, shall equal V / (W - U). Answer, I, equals -2258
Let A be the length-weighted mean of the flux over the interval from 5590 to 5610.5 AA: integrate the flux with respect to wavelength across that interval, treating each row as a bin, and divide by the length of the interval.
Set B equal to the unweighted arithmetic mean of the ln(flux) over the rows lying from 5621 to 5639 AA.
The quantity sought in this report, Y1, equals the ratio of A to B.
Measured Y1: 5.9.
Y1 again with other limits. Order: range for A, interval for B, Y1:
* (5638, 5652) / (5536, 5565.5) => 6.7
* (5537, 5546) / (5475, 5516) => 5.4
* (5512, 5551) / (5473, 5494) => 5.5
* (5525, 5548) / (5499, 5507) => 5.8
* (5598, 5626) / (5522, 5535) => 6.3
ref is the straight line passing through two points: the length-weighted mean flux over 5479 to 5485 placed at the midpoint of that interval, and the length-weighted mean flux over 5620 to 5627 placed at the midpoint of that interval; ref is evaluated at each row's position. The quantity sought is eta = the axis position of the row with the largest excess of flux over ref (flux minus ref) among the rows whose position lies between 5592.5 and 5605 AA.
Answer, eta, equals 5594.40 AA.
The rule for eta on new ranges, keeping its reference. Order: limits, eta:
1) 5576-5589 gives 5586.67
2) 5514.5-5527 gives 5520.18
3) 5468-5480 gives 5469.57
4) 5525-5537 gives 5532.90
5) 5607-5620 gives 5615.04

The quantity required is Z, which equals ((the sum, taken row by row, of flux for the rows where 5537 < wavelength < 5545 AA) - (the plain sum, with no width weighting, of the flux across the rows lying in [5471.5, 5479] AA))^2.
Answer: 62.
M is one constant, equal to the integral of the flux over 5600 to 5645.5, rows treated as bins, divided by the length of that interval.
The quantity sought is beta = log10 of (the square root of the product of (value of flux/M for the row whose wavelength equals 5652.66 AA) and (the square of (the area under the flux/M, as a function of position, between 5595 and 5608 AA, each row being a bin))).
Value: 1.12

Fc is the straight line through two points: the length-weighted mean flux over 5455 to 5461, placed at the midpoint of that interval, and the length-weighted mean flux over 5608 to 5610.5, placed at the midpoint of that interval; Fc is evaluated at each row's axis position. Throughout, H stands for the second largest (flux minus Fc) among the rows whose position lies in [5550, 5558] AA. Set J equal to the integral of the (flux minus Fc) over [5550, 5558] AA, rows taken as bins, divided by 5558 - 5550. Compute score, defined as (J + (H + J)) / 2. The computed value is -0.5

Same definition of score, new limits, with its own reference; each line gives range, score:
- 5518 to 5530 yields 1.5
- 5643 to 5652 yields 0.2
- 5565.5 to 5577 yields 2.8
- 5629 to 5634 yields -1.0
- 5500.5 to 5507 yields -0.2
